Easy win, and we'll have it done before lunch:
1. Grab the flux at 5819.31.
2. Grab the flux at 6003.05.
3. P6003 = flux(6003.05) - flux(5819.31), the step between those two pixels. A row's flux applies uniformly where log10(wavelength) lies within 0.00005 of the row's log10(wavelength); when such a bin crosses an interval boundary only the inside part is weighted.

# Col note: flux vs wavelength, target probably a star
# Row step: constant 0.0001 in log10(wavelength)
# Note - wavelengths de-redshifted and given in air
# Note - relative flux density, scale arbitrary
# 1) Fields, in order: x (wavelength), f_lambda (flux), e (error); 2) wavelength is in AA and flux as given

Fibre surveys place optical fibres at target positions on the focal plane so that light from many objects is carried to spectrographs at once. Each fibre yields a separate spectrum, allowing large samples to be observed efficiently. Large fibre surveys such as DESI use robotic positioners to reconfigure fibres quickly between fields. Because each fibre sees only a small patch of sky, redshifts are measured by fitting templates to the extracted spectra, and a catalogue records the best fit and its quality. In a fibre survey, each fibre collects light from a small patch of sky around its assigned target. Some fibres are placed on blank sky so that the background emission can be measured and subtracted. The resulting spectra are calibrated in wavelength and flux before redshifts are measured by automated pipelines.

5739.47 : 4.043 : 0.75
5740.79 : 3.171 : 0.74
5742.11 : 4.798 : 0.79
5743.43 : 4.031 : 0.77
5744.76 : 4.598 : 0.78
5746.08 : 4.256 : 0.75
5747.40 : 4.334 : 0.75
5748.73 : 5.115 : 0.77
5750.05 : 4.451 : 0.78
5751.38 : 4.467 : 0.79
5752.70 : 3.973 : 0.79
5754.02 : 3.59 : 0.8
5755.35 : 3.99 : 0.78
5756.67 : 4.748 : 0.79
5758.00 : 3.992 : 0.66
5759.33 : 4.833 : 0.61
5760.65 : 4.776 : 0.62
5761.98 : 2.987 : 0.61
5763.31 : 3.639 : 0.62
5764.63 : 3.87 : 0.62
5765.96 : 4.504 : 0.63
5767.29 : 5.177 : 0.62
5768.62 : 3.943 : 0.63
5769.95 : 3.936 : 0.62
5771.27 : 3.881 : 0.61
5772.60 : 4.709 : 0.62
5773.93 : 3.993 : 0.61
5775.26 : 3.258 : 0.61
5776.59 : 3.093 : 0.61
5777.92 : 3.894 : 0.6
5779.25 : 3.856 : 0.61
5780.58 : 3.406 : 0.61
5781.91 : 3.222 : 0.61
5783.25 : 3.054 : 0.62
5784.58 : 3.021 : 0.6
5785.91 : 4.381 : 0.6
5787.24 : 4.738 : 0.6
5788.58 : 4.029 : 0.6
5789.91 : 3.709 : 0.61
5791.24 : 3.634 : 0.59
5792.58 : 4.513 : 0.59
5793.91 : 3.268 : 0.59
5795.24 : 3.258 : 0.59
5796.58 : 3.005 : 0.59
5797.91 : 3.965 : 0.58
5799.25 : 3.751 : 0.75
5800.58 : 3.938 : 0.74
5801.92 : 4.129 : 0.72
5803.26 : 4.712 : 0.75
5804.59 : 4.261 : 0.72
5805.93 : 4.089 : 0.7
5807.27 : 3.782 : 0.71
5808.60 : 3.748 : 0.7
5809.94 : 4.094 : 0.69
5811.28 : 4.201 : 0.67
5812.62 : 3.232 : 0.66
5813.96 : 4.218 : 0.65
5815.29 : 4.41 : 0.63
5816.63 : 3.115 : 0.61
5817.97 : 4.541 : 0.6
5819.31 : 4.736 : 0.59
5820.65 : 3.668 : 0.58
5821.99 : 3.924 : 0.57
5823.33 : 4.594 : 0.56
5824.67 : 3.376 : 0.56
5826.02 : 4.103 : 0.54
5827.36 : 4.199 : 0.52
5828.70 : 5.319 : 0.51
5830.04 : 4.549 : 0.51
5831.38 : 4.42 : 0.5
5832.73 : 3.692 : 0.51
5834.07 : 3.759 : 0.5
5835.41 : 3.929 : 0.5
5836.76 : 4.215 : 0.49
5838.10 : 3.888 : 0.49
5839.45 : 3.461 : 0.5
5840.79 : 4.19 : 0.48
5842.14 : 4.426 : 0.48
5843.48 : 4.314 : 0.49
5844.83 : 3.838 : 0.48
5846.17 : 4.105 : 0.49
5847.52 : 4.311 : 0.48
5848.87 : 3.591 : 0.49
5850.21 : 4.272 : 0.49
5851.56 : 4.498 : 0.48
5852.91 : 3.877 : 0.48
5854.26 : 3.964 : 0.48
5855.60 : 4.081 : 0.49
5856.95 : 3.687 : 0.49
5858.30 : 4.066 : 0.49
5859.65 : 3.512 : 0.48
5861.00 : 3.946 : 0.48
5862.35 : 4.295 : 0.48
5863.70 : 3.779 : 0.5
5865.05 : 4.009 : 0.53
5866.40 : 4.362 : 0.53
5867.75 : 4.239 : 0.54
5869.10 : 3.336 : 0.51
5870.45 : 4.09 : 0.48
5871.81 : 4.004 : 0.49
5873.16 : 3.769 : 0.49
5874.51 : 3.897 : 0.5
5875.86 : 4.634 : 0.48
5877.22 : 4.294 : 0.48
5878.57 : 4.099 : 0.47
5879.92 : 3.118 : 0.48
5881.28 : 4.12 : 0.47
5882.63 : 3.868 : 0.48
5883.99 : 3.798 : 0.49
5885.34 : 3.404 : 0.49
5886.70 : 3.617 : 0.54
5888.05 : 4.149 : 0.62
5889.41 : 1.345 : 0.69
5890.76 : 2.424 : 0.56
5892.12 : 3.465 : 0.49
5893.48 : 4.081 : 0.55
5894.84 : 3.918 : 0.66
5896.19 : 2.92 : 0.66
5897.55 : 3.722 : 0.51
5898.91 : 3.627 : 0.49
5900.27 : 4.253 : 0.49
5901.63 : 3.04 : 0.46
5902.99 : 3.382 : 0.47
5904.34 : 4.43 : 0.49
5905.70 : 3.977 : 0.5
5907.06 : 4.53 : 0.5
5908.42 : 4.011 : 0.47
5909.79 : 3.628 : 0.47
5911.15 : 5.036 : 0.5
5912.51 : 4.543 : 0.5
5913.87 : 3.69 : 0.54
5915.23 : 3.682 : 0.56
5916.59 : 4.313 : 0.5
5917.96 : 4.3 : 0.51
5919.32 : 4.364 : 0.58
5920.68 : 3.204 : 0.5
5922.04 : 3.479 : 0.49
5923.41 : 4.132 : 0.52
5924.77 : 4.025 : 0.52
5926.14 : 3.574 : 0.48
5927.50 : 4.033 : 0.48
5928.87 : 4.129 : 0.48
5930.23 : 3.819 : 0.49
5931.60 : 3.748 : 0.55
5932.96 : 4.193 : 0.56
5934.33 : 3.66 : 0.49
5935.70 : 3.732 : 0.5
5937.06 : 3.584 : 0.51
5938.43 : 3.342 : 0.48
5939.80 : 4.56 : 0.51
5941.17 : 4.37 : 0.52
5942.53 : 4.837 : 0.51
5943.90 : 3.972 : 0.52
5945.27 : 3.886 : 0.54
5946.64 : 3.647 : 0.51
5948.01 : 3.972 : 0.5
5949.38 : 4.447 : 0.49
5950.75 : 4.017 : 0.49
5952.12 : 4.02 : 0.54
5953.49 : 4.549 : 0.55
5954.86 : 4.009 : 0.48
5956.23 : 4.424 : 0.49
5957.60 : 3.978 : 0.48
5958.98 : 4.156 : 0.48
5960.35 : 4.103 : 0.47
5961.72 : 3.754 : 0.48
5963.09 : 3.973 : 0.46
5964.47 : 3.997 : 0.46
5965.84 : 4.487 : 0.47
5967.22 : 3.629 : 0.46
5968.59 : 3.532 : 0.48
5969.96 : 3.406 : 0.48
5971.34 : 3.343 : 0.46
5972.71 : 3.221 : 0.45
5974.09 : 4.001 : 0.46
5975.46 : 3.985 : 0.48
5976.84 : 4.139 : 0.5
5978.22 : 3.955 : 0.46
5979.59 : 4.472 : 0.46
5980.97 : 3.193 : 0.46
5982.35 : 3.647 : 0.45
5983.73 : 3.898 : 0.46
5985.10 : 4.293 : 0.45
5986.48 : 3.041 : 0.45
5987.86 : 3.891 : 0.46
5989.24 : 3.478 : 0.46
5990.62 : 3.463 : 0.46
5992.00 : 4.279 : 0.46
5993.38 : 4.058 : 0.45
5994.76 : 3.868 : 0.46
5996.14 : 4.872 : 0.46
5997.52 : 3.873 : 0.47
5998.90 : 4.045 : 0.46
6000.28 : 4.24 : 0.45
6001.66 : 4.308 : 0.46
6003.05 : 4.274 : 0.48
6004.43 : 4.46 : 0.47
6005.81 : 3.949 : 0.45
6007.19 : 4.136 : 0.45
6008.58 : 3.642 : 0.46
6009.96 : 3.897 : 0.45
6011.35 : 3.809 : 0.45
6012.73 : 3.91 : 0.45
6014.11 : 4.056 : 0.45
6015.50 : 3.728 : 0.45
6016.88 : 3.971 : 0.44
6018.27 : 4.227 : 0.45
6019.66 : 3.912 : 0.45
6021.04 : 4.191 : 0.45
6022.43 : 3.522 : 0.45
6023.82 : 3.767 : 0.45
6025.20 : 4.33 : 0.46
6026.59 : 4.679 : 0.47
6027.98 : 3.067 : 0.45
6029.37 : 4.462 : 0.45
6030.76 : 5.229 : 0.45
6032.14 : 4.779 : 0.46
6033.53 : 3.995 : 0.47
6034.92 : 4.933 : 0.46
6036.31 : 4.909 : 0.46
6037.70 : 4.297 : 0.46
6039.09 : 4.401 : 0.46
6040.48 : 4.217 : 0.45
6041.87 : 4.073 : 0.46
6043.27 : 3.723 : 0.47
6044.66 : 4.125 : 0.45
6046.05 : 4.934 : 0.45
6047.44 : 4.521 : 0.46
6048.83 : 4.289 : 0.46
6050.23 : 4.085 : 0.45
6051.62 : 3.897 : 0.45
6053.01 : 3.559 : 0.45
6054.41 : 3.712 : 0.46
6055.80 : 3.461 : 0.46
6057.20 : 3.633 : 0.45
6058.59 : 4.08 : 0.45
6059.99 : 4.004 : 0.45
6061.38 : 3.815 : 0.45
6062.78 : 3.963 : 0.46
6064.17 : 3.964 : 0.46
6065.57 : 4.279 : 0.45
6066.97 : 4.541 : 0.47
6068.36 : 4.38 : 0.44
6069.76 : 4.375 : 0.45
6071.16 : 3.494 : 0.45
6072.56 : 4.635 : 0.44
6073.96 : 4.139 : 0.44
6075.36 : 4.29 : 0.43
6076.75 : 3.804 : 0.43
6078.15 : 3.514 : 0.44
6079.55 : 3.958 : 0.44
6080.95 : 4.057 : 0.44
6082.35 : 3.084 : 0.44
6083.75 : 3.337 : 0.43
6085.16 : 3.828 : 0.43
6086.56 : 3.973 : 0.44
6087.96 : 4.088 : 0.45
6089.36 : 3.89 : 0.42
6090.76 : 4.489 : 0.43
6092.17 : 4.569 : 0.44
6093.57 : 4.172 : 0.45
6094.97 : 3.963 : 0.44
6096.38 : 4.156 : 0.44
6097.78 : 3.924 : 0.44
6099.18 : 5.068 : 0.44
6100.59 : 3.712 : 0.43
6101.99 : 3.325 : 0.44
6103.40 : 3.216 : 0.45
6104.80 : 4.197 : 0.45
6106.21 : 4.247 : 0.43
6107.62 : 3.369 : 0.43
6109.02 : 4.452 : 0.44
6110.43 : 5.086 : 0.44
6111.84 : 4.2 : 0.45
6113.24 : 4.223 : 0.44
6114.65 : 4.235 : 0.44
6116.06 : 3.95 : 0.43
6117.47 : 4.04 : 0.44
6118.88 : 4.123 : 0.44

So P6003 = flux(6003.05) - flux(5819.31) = -0.5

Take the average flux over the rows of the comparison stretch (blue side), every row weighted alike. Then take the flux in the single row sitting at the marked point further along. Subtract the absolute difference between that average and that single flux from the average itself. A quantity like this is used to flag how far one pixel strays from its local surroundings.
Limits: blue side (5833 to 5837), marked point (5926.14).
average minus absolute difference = 3.57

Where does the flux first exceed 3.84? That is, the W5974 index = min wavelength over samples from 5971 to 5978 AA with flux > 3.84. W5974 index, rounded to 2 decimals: 5974.09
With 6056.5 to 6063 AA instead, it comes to 6058.59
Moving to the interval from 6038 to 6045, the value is 6039.09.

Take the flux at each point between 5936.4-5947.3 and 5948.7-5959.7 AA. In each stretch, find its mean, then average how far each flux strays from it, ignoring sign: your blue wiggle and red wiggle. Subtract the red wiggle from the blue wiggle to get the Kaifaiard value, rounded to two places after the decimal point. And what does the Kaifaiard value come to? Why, 0.22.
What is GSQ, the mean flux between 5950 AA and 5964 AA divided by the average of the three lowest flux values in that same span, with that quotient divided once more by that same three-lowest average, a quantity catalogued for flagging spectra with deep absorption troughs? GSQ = 0.269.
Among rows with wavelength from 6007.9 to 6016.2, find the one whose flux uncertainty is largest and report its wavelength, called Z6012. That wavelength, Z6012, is 6008.58 AA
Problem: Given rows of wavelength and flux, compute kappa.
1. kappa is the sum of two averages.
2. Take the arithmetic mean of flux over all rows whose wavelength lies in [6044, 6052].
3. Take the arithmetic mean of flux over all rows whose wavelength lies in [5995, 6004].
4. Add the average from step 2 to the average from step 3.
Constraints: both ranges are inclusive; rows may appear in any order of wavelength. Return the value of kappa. 8.6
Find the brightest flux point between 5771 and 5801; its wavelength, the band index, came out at 5787.24 AA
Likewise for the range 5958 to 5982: 5965.84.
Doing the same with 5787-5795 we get 5787.24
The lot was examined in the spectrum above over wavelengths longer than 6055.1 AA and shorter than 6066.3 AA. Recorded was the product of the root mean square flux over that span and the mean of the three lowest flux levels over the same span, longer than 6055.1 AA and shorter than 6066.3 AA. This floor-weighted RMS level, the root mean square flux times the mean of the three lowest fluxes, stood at 14.2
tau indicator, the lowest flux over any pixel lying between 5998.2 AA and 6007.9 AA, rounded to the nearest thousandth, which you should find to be 3.949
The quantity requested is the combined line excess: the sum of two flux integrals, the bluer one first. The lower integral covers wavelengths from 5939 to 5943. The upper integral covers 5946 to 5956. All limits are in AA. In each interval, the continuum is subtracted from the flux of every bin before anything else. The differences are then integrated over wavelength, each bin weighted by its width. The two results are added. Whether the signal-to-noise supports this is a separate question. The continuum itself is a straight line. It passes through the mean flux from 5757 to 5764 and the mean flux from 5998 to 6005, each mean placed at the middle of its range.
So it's 0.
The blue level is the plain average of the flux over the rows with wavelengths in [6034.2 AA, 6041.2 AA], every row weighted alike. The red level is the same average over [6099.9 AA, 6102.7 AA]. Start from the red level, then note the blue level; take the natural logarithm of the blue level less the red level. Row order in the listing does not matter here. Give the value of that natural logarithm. 0.03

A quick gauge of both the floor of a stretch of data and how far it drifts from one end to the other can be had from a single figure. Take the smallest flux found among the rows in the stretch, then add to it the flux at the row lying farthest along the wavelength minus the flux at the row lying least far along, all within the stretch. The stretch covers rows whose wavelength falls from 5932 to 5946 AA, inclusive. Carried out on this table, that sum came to 3.0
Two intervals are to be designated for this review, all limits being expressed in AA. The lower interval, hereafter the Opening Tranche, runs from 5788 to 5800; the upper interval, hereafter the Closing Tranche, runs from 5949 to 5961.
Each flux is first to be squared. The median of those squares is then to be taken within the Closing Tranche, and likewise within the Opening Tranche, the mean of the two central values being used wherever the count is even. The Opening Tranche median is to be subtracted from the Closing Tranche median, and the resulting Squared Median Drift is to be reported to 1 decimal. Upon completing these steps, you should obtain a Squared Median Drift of 3.1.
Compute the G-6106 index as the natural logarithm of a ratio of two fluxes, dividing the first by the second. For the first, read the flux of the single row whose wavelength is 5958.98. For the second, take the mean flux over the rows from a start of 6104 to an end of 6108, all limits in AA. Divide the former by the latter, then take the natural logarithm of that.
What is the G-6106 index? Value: 0.05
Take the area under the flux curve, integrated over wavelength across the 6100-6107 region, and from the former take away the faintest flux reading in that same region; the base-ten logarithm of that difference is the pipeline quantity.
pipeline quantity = 1.36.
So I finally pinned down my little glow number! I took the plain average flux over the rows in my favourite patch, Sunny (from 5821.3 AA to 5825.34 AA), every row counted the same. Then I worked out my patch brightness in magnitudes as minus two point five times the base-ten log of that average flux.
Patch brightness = -1.50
